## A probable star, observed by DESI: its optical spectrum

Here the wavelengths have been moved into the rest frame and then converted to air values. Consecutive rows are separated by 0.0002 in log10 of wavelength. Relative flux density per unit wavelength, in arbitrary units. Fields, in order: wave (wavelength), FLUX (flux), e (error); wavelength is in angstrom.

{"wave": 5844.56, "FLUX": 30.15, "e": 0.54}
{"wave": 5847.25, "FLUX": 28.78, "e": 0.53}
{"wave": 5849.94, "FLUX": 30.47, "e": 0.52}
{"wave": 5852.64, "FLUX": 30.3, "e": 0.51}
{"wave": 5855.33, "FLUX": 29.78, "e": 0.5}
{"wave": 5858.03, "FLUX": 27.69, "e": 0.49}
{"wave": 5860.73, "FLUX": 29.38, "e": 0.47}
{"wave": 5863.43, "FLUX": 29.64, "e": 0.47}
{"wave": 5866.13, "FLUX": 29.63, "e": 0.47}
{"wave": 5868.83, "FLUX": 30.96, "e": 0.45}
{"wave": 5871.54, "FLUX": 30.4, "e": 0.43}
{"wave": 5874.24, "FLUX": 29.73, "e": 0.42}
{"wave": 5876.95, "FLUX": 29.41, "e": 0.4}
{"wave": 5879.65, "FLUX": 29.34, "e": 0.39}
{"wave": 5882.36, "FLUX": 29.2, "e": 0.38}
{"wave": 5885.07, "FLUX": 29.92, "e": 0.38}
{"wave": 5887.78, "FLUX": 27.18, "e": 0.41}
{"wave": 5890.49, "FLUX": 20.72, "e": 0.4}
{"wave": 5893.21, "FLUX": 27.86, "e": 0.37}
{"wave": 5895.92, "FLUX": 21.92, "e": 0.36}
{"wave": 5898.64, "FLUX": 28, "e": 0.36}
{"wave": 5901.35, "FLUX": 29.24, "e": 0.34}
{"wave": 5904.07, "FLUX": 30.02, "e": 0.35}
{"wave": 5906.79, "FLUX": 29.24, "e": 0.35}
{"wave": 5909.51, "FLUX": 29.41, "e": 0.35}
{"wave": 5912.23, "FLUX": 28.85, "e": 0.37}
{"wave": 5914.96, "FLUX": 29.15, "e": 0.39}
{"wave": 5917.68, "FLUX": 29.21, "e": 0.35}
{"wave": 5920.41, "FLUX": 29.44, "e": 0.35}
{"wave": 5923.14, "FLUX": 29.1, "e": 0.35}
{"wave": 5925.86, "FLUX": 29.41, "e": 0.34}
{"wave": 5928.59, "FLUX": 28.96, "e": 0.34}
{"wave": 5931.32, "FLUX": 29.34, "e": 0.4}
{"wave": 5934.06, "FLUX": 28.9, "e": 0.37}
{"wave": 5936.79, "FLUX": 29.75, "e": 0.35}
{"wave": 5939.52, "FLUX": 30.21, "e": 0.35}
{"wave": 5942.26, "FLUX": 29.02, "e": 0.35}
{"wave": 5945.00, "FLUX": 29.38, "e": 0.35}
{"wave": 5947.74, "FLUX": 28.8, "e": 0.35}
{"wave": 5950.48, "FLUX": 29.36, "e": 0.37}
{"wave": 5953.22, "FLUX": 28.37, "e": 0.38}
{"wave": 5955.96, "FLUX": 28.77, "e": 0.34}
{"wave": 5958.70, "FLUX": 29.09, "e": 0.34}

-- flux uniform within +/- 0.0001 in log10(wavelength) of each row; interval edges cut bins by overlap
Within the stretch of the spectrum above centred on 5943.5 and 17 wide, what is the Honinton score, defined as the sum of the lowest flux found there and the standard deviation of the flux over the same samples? 29.3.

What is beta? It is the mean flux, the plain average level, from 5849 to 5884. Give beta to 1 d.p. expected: 29.7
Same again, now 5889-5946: 28.4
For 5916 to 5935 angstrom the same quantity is 29.2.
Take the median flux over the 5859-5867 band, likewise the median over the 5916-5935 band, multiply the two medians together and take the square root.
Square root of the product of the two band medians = 29.4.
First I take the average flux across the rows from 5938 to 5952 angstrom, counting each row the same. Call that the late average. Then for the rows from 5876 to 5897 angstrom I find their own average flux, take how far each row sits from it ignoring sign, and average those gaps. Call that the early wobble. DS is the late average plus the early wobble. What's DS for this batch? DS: 32.2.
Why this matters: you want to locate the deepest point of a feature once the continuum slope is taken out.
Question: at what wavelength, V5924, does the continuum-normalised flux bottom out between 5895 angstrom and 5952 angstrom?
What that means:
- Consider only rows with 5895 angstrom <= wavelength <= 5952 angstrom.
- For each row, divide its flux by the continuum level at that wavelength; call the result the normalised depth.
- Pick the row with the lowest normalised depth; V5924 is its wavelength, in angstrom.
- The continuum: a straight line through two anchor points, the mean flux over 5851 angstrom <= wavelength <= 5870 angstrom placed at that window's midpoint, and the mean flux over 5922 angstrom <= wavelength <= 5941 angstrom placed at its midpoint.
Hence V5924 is 5895.92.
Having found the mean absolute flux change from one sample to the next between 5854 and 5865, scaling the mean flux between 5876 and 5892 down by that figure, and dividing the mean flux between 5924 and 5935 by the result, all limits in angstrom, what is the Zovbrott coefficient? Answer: 1.42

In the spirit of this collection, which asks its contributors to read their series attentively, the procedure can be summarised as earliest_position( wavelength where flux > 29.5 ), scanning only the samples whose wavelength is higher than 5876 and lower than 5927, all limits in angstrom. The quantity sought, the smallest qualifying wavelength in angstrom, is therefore 5885.07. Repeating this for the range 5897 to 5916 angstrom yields 5904.07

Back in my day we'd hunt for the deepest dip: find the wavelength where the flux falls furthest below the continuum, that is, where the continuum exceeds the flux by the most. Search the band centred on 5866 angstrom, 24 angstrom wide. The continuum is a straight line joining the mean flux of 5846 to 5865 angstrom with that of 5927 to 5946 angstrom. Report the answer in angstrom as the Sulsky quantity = 5858.03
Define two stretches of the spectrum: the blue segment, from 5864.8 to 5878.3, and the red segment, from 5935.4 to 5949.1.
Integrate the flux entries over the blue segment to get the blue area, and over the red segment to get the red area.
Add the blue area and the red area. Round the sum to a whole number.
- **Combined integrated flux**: 809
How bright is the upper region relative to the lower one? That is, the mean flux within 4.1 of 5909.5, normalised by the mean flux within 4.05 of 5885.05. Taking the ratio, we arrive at 1.01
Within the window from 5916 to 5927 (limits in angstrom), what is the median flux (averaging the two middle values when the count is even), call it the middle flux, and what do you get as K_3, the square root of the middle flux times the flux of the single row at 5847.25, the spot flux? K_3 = 29.0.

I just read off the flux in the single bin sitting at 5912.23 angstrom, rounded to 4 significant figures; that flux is 28.85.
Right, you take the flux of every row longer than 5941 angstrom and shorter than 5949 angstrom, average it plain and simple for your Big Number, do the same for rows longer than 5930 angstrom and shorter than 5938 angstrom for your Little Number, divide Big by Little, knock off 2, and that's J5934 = -1.01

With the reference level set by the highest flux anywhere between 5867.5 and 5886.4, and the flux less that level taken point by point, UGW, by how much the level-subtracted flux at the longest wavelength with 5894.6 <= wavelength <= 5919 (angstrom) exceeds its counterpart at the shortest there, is 7.3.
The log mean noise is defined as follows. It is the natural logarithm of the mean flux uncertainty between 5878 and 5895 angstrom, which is -0.95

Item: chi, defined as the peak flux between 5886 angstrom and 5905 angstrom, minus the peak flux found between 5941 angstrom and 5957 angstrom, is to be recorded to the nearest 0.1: 0.6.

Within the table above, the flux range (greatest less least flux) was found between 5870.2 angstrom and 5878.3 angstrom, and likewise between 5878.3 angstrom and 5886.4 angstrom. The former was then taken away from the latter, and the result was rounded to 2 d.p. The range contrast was -0.27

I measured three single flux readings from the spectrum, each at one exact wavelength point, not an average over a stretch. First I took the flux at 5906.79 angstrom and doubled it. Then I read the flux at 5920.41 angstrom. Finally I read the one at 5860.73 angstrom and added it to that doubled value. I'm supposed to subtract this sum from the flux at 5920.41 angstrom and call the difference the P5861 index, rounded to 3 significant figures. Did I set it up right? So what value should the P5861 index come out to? -58.4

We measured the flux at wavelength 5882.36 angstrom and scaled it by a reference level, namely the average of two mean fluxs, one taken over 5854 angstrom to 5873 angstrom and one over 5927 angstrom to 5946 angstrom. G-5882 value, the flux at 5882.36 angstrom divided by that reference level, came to 0.99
